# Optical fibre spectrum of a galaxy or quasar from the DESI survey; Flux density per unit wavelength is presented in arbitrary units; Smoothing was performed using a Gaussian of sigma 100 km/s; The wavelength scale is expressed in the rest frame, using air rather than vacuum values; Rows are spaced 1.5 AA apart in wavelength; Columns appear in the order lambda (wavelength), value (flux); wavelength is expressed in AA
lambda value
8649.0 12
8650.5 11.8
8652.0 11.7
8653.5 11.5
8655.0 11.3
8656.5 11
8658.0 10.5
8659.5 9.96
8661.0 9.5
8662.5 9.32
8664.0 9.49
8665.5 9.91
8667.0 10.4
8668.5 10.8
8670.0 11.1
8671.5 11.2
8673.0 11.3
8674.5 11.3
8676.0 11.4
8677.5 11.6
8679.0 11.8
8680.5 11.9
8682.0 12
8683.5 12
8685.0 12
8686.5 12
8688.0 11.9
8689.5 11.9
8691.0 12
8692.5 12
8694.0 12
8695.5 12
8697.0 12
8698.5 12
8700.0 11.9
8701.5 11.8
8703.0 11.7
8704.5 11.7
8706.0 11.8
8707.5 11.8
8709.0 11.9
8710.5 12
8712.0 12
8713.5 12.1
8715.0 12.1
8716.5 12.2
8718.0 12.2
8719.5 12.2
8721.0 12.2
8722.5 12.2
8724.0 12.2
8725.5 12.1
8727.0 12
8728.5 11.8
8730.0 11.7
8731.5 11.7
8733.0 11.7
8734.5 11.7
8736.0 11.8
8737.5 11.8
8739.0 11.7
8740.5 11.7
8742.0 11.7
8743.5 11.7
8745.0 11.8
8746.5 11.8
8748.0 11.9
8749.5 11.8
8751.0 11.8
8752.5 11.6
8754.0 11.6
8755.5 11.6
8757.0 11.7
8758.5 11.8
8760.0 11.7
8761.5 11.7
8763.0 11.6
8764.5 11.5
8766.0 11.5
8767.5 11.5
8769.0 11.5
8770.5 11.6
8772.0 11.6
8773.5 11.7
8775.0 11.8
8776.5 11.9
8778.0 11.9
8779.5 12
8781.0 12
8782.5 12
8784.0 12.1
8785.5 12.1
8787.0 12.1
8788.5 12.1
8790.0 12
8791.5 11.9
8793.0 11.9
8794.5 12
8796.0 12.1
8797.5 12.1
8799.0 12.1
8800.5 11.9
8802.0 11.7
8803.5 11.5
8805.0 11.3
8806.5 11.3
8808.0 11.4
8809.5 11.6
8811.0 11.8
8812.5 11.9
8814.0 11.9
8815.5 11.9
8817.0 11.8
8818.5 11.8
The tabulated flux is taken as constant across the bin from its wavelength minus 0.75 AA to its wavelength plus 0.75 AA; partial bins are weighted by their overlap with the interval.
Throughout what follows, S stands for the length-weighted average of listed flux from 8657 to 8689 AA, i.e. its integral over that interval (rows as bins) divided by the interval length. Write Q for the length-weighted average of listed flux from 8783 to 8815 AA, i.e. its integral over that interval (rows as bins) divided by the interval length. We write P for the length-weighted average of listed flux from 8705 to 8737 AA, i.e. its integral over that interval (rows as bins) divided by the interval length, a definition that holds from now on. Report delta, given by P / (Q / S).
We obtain 11.1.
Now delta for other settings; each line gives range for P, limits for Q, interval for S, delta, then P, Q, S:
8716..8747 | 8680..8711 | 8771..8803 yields 11.9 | 11.90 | 11.9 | 11.95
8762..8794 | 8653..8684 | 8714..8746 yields 12.9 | 11.82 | 10.9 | 11.91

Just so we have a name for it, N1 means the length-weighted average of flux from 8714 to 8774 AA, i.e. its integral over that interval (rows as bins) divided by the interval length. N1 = 11.8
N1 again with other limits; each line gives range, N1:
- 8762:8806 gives 11.8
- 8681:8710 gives 11.9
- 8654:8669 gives 10.2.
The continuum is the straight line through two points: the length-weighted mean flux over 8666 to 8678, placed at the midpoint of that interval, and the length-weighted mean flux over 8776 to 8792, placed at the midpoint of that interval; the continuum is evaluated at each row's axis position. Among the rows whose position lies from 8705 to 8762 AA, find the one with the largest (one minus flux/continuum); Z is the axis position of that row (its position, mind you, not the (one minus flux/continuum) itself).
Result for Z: 8755.5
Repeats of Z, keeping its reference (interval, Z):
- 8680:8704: 8703.0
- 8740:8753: 8752.5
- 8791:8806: 8805.0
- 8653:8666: 8662.5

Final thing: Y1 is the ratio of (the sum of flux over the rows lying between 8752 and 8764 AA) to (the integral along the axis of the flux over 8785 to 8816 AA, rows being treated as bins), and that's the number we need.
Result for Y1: 0.3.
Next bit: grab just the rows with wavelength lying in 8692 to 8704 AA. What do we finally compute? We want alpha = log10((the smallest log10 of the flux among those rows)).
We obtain 0.0286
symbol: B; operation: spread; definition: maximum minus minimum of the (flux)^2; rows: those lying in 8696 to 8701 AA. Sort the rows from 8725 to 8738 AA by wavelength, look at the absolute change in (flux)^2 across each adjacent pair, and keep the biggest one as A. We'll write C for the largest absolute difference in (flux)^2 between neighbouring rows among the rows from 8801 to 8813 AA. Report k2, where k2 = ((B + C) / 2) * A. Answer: 17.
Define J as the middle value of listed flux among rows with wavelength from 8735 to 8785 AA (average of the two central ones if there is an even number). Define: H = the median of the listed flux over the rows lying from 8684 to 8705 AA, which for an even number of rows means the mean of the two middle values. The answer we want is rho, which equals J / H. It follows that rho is 0.975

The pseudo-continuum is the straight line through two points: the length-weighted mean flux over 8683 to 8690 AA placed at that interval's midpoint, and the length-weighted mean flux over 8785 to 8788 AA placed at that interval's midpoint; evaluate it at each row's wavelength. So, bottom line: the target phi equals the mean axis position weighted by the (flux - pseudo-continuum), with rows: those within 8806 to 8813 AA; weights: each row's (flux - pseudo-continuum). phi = 8808.6 AA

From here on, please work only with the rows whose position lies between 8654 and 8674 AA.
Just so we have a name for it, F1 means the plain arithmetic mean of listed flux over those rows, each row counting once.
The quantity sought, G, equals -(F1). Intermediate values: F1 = 10.4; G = -10.4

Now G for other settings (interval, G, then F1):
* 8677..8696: -11.9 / 11.9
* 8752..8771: -11.6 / 11.6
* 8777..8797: -12.0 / 12.0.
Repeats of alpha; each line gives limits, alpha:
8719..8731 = 0.0286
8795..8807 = 0.0225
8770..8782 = 0.0271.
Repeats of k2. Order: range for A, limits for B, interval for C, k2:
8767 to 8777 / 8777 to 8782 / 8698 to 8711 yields 6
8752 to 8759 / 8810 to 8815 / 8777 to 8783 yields 6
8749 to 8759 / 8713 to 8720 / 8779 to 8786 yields 11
